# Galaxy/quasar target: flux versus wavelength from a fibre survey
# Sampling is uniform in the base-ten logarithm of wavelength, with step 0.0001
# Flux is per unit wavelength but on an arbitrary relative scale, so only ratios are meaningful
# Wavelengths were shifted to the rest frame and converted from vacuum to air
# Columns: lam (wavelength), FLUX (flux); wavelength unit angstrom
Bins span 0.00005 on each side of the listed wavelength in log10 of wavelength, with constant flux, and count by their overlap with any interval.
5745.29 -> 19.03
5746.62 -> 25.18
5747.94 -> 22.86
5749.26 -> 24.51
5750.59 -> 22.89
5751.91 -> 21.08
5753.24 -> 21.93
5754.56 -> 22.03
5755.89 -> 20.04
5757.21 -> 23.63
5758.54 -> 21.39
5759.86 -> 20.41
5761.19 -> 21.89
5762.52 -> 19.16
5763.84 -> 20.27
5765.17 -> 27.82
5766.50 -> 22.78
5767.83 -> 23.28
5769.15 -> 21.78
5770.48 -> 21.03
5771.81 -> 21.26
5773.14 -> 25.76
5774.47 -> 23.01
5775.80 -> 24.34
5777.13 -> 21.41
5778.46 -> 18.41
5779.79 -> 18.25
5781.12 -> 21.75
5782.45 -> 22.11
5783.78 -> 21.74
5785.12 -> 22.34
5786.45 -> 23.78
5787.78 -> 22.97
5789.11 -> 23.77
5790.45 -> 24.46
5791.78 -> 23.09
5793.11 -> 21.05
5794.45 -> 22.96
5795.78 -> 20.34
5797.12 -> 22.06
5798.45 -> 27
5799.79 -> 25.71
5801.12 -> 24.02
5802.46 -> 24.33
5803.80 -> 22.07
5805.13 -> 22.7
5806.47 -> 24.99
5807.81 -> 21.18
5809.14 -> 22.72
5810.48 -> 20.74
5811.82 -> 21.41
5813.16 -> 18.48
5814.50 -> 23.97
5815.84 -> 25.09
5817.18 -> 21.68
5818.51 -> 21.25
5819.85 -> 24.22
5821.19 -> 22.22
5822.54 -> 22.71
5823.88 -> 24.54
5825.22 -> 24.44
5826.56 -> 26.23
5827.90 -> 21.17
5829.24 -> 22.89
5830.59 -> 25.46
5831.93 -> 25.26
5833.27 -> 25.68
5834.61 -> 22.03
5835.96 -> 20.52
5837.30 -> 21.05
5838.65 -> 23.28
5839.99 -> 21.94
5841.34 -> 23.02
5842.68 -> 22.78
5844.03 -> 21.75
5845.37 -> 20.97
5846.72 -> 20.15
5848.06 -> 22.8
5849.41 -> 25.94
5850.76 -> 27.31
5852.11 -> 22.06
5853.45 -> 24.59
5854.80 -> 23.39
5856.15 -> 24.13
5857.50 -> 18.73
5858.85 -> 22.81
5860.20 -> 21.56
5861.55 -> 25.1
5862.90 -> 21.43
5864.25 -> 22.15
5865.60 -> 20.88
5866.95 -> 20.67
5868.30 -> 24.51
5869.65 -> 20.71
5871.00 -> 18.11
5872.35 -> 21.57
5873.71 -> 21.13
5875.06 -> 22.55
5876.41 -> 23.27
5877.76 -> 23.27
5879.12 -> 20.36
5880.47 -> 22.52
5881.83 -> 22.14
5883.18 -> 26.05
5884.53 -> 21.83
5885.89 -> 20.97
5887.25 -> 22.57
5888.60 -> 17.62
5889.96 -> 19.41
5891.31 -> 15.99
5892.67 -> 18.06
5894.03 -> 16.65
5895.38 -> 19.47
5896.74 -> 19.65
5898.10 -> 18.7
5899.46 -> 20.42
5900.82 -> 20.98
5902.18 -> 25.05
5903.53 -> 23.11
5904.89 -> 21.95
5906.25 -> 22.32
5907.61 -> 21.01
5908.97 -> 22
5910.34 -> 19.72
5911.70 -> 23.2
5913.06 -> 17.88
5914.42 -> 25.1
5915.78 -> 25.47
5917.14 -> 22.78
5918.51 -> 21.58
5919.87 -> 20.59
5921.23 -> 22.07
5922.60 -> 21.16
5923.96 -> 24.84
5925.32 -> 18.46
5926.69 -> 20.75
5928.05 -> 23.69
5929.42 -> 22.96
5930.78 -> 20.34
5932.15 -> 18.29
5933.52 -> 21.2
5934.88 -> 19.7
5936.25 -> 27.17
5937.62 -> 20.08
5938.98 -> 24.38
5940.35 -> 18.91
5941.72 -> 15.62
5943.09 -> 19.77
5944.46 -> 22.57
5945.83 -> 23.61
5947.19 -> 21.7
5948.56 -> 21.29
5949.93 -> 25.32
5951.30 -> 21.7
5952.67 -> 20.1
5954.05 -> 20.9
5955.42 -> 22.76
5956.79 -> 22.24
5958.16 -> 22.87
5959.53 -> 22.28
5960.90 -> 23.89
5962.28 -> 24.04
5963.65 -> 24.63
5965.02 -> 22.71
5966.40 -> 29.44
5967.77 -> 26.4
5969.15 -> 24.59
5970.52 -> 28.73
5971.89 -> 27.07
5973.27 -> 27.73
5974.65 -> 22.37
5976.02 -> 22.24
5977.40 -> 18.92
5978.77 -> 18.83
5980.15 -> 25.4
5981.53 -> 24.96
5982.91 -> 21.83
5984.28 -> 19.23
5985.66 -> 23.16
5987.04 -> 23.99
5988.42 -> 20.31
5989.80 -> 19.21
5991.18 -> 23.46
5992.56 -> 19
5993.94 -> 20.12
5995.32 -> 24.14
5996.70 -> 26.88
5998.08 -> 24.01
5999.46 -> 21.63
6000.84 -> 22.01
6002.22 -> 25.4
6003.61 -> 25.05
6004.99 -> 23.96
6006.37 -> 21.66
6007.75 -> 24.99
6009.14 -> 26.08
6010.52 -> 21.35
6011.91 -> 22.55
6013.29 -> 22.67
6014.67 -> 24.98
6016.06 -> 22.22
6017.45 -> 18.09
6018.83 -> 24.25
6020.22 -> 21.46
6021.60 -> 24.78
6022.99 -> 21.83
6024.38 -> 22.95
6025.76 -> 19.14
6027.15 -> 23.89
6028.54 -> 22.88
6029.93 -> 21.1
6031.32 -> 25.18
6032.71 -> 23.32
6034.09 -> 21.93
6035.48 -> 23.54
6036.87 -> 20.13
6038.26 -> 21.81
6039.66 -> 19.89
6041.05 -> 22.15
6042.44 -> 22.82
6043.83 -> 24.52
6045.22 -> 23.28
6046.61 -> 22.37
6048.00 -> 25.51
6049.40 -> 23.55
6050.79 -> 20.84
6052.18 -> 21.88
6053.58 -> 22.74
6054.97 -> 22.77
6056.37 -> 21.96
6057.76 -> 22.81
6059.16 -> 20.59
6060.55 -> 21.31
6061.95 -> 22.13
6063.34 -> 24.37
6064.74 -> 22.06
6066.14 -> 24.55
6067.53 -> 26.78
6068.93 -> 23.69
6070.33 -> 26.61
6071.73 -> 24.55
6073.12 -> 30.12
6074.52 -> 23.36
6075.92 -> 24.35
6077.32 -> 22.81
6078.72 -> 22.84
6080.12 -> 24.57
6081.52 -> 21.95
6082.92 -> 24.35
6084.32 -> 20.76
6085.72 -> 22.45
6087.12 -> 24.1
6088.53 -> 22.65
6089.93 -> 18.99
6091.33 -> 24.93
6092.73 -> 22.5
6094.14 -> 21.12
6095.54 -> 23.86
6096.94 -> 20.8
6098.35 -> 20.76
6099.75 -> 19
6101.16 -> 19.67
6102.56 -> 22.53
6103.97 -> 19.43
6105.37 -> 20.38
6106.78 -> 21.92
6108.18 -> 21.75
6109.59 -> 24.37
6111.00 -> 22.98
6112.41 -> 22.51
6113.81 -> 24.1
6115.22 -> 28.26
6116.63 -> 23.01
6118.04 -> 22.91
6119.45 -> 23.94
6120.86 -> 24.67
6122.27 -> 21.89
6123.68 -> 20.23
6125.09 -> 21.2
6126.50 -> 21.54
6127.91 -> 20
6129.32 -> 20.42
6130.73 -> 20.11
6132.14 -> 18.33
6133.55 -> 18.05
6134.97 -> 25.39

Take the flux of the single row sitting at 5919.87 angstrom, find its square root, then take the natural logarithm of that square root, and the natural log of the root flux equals 1.51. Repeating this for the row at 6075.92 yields 1.60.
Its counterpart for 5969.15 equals 1.60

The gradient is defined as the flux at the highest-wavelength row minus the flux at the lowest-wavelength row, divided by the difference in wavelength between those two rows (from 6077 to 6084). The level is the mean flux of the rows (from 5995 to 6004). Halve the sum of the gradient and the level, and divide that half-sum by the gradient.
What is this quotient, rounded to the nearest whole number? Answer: 44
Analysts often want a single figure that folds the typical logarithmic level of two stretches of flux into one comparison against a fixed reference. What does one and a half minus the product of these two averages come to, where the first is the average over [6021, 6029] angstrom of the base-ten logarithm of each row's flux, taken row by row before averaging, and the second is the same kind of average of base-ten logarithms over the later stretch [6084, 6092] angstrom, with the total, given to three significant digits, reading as -0.321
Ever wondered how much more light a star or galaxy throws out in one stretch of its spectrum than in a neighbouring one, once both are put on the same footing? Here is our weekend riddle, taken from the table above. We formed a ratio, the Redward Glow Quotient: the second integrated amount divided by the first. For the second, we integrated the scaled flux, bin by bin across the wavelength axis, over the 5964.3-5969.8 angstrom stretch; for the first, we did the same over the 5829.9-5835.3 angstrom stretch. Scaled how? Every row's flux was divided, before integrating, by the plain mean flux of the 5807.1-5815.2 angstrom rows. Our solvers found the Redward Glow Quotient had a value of 1.07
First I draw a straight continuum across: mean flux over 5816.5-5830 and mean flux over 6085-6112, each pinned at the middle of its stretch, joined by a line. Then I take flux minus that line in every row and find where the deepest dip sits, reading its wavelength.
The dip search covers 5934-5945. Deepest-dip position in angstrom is 5941.72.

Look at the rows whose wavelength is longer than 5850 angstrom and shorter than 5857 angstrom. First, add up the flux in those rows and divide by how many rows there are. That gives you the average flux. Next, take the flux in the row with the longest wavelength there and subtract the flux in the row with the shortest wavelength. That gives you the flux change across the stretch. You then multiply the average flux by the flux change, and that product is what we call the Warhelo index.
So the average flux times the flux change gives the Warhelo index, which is -77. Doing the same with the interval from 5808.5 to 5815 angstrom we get 27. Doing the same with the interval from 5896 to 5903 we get 113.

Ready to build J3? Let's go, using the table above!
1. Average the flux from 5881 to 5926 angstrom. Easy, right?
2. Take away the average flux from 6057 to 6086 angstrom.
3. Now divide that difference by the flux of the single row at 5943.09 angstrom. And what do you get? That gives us -0.13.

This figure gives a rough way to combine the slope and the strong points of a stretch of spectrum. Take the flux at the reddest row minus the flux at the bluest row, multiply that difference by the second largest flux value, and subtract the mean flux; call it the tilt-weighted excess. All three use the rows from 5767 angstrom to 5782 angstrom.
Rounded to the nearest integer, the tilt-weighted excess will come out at -59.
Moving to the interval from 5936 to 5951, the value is -69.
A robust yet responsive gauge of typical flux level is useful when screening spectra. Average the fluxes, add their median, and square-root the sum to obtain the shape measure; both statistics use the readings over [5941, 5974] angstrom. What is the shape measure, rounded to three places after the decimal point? 6.799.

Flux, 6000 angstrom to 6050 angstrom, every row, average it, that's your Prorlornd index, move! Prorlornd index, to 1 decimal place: 22.9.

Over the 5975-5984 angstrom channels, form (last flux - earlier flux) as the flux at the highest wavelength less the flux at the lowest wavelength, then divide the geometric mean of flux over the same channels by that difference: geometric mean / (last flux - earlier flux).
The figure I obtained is -53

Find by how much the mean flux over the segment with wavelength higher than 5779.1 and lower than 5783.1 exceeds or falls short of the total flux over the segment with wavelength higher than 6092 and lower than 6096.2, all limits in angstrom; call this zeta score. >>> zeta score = -47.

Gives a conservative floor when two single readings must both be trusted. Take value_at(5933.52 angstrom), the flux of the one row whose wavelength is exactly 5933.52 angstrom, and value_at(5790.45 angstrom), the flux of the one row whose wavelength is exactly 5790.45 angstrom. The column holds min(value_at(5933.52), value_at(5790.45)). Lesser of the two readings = 21.2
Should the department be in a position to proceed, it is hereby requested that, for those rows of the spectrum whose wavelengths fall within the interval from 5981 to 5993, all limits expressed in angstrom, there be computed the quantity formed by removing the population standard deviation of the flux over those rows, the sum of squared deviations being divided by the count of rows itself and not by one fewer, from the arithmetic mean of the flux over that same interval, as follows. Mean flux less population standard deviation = 19.5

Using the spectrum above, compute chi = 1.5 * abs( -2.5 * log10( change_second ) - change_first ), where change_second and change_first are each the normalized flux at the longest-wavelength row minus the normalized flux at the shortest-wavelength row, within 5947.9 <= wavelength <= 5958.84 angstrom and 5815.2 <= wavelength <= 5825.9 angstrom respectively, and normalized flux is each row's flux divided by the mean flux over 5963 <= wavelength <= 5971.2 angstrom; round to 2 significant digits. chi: 4.6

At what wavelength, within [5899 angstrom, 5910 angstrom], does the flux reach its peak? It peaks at 5902.18 angstrom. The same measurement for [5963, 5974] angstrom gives 5966.40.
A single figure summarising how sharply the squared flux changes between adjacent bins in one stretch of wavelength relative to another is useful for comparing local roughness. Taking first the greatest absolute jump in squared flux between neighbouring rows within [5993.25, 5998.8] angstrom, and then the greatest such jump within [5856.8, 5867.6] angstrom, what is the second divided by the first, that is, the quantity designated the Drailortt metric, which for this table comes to 1.0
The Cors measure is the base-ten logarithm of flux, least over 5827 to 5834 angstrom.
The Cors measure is 1.33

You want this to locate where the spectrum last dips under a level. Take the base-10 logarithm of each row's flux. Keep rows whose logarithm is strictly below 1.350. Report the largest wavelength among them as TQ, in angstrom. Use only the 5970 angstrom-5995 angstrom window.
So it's 5993.94 angstrom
